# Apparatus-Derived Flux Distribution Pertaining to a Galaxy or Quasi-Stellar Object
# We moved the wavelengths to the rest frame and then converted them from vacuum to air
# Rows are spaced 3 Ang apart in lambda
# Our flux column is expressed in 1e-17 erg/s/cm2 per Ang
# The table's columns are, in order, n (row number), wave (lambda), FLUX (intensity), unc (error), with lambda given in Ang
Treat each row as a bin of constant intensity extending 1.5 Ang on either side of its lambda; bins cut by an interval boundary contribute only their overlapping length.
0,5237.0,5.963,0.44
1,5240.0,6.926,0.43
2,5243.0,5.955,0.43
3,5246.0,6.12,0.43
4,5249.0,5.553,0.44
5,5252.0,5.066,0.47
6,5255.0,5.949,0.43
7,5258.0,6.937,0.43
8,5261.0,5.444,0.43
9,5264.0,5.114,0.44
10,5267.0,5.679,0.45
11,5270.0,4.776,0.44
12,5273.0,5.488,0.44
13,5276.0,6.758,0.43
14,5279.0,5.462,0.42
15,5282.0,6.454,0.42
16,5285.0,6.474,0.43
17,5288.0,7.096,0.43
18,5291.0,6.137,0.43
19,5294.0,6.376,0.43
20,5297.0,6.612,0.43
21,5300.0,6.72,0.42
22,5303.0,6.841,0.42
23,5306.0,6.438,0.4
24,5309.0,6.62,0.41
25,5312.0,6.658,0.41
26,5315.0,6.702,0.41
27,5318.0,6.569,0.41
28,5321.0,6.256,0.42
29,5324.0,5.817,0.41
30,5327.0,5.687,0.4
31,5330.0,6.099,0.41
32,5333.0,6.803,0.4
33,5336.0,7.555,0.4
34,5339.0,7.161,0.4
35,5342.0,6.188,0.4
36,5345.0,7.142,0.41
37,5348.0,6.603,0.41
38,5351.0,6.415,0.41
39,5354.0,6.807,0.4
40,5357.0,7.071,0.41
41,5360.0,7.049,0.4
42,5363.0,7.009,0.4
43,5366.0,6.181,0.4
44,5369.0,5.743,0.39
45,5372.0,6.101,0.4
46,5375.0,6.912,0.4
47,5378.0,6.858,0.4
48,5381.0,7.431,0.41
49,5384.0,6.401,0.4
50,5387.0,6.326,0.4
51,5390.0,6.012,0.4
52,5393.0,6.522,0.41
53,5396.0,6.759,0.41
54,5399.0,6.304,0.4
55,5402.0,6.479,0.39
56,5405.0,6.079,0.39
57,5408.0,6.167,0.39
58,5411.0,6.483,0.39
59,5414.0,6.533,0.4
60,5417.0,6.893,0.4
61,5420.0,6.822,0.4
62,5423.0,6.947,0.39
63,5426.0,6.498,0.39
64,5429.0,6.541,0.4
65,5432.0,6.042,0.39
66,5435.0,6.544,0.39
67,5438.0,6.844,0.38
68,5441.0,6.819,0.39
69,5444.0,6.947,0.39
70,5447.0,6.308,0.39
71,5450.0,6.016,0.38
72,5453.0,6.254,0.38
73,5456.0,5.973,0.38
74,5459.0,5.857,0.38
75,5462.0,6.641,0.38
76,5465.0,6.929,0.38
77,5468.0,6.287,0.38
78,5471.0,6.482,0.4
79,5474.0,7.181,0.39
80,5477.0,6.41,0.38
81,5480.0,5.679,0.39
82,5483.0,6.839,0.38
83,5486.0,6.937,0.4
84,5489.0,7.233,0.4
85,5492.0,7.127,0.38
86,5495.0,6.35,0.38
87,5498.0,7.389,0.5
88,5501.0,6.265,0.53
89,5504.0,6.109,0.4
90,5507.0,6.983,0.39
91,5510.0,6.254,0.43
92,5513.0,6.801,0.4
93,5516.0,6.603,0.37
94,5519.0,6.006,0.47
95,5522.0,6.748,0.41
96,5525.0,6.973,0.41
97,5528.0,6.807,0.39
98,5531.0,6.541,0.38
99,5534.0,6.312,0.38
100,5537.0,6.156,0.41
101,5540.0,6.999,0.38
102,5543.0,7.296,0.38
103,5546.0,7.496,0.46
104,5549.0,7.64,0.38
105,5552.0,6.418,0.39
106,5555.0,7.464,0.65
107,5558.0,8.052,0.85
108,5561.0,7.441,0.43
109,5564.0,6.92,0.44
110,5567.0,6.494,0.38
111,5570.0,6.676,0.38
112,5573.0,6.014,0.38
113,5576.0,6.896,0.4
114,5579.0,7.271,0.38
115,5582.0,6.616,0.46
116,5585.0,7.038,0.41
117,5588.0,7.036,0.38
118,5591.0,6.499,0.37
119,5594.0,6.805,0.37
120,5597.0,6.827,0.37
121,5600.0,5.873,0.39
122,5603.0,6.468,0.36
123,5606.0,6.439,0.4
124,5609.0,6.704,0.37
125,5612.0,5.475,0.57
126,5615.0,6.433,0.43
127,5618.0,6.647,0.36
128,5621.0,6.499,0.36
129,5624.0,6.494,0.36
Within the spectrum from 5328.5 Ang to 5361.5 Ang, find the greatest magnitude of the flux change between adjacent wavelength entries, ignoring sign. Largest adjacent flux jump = 0.97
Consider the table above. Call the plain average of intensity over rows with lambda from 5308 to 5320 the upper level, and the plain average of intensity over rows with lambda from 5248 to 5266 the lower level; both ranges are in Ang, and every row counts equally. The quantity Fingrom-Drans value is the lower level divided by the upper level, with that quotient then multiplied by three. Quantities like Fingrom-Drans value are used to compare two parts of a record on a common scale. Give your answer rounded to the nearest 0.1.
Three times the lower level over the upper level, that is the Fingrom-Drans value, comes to 2.6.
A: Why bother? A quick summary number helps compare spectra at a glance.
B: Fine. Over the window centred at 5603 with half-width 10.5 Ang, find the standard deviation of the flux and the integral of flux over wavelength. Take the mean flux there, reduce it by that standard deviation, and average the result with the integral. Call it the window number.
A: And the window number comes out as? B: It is 69.8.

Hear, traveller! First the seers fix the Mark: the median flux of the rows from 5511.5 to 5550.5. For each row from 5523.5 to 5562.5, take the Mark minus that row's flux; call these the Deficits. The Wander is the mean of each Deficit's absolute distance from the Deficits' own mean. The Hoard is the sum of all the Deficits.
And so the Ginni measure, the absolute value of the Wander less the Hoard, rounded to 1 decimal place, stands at 3.7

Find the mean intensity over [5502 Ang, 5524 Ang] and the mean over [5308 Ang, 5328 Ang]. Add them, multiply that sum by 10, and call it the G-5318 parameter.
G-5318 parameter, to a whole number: 128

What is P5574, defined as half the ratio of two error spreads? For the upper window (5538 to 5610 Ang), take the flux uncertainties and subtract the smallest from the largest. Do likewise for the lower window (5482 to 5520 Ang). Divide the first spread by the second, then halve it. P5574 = 2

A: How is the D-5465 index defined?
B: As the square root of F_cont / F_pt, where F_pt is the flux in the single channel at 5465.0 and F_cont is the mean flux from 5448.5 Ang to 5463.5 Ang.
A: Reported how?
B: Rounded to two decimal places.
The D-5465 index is 0.94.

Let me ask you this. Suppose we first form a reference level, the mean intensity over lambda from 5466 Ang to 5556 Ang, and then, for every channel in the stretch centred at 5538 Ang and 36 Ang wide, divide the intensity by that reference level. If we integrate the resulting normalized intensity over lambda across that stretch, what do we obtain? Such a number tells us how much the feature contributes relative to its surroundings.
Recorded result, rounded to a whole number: 37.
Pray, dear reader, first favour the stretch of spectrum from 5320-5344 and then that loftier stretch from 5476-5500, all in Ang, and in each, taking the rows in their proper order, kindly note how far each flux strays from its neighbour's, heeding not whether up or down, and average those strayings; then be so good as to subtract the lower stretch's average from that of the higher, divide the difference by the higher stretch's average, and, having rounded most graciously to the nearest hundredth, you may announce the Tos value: 0.10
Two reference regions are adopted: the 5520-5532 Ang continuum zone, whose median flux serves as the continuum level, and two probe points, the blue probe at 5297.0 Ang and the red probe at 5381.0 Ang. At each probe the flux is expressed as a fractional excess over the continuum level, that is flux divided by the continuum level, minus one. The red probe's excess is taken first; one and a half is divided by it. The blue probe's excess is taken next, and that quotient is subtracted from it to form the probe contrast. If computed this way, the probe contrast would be -16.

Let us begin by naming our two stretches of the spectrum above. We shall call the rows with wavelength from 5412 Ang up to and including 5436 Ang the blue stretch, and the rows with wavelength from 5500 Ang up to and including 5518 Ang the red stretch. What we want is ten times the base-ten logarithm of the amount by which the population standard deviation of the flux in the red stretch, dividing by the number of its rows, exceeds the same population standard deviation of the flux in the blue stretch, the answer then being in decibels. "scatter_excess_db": -13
